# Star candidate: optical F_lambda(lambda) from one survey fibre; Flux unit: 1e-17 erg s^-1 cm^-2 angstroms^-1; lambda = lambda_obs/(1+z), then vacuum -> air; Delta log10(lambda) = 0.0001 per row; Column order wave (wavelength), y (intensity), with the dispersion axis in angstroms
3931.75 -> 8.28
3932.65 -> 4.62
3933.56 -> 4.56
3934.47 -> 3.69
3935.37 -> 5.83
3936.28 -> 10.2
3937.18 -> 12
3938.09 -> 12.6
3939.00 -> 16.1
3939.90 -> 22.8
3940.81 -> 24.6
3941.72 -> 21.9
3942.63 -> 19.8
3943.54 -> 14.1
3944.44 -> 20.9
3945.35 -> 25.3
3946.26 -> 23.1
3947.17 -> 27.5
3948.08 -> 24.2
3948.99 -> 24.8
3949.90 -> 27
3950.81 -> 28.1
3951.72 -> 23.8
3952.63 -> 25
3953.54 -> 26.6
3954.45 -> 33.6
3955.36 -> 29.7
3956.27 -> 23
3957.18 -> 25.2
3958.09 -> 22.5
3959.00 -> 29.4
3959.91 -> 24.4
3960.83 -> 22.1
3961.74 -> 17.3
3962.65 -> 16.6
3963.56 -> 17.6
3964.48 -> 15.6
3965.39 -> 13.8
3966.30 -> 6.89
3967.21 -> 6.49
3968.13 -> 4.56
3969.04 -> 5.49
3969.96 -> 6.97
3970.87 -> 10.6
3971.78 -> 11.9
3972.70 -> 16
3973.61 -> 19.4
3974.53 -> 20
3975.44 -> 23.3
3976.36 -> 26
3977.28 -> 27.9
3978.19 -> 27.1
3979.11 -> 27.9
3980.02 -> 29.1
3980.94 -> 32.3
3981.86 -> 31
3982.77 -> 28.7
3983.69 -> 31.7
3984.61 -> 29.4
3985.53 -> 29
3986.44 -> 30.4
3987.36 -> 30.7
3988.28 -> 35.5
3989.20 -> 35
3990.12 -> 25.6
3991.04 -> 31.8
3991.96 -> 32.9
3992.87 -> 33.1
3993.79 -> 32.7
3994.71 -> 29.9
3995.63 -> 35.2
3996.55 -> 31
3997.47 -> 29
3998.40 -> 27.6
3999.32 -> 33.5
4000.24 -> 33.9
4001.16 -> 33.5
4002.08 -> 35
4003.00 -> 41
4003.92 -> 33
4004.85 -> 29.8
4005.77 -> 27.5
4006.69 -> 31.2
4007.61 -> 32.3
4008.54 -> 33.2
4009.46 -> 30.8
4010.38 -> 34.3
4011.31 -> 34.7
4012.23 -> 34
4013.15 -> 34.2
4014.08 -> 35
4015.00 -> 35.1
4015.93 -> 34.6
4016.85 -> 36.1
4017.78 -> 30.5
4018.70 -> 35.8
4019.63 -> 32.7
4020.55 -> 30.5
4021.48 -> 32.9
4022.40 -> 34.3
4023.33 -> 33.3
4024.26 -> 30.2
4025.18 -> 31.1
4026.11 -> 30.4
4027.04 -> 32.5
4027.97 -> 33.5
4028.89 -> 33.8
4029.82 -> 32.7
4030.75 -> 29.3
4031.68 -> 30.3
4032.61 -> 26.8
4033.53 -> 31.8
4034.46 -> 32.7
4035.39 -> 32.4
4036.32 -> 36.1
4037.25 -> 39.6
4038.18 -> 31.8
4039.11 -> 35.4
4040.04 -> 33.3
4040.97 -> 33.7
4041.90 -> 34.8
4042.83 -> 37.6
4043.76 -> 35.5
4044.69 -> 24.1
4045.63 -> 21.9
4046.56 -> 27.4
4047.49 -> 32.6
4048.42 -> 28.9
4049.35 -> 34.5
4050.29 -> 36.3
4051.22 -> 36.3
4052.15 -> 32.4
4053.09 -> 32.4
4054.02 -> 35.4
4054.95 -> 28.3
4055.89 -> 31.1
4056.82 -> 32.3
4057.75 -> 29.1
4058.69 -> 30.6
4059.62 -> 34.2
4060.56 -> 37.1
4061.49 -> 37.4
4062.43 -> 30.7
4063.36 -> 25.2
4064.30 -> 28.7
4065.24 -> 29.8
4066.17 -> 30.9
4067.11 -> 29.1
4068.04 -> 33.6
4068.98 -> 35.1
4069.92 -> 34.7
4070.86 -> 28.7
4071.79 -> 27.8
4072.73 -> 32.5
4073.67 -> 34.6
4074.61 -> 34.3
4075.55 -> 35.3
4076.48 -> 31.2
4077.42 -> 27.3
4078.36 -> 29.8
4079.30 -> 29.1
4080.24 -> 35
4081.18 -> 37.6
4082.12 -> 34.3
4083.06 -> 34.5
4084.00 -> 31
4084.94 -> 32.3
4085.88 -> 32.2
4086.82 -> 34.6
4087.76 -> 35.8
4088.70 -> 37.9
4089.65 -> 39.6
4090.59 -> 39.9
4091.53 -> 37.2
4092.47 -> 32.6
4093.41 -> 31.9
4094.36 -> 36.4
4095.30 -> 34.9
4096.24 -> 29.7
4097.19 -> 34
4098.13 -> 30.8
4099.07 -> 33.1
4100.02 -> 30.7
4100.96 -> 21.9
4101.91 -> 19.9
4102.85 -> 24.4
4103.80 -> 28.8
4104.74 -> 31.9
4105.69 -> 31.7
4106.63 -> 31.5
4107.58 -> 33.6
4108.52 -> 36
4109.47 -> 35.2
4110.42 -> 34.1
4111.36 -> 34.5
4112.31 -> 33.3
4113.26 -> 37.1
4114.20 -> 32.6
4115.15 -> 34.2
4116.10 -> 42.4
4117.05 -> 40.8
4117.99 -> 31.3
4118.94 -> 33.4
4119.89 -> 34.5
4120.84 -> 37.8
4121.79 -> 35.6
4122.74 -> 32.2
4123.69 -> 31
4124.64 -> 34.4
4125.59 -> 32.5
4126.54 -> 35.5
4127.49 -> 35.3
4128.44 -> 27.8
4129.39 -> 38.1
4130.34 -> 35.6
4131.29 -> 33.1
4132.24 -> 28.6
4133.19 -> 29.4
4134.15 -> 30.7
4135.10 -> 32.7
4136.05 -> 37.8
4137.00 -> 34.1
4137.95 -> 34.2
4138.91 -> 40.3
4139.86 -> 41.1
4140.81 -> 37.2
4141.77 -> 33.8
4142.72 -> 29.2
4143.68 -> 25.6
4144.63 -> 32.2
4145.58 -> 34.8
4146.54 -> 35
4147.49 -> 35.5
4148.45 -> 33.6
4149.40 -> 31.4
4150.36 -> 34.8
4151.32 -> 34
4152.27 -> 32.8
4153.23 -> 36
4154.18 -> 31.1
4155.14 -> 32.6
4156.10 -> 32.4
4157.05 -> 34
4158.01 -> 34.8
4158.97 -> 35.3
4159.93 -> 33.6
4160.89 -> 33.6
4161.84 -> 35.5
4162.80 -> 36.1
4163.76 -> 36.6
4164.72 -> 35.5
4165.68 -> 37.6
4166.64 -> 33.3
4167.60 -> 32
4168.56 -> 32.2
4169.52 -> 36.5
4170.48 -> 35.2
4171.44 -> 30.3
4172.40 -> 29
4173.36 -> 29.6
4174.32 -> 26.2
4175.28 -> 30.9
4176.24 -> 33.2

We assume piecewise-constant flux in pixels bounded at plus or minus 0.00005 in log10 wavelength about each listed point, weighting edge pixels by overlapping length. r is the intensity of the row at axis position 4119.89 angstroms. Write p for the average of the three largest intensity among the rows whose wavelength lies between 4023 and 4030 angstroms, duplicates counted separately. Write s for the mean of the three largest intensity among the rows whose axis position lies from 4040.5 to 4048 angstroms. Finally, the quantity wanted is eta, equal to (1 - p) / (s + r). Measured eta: -0.462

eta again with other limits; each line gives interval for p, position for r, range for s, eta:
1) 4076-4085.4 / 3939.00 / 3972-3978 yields -0.829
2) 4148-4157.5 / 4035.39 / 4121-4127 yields -0.502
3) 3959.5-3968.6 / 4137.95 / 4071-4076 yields -0.295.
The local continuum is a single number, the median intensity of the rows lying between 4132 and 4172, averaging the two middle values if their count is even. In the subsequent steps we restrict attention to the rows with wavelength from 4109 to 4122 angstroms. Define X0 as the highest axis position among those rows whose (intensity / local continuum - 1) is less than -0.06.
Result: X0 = 4117.99 angstroms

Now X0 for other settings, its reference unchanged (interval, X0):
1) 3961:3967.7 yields 3967.21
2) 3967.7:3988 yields 3987.36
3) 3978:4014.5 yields 4009.46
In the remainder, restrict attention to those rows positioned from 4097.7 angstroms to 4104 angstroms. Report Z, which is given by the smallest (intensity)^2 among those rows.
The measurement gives 396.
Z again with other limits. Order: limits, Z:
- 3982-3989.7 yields 824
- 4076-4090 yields 745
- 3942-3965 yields 199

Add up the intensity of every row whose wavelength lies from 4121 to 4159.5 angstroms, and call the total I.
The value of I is 1346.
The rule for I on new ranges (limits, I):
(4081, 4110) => 1016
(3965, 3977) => 171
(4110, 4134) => 855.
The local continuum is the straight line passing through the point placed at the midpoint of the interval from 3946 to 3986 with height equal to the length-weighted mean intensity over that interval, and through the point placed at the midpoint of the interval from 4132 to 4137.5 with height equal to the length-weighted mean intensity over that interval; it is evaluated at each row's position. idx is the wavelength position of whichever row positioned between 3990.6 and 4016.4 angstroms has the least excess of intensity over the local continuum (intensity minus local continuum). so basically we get 4005.77 angstroms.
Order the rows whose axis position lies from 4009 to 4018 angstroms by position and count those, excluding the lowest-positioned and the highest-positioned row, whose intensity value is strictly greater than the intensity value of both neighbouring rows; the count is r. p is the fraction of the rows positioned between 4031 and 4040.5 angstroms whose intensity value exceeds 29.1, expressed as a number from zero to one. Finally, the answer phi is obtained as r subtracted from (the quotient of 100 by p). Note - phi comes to 108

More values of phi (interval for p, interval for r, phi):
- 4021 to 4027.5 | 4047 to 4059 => 98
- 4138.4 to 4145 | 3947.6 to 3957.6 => 115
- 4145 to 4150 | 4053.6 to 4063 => 98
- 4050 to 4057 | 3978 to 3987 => 112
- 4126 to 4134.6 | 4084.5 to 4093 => 128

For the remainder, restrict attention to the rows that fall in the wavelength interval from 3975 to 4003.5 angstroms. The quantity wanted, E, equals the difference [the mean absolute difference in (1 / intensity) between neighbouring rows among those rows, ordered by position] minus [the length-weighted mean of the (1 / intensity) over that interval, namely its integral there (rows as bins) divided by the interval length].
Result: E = -0.0300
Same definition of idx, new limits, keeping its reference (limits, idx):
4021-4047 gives 4045.63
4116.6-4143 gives 4128.44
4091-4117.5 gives 4101.91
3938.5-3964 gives 3943.54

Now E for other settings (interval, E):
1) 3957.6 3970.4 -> -0.0727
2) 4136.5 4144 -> -0.0266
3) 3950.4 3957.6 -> -0.0326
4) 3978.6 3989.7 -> -0.0306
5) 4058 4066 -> -0.0285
